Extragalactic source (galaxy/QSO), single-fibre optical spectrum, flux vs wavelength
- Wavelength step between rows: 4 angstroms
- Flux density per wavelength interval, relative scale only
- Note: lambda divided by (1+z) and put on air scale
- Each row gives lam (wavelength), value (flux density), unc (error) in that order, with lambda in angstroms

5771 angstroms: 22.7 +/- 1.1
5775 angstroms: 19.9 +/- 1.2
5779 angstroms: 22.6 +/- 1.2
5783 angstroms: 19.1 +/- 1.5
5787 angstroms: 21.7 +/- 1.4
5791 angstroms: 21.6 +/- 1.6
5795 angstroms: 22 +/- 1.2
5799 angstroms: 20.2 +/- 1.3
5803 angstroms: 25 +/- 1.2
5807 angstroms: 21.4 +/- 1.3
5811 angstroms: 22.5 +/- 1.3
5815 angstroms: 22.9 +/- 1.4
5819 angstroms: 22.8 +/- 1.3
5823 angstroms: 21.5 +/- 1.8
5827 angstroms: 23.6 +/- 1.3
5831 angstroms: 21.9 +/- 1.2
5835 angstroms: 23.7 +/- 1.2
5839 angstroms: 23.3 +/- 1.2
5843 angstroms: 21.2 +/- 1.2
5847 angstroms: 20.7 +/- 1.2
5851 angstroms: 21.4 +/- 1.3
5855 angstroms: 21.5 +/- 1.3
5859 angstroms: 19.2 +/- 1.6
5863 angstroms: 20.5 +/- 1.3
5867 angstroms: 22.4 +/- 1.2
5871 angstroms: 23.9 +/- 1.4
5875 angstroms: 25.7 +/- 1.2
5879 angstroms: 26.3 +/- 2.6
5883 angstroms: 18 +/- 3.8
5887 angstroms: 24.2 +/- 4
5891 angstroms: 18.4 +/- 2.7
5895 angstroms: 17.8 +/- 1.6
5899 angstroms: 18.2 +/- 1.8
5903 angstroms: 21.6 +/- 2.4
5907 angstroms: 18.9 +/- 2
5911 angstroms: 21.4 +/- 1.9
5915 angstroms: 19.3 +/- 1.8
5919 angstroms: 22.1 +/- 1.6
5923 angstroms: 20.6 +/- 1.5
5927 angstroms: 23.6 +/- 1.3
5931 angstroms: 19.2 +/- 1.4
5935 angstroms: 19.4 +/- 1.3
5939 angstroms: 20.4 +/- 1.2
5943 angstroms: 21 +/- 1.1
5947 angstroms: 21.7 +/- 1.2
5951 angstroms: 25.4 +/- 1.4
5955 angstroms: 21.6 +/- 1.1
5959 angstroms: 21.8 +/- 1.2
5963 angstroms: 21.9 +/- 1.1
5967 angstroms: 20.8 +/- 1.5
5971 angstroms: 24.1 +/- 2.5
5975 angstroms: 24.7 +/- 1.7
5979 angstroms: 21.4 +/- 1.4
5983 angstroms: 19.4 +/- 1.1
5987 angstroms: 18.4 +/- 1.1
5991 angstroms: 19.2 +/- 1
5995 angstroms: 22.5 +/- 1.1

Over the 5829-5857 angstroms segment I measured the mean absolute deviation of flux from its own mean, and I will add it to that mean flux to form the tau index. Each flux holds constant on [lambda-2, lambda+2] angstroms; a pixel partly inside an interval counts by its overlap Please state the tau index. 22.8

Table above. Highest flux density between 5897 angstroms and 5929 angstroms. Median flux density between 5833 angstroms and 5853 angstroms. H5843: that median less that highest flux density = -2.2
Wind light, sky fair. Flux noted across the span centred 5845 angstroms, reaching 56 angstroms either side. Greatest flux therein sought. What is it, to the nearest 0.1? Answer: 26.3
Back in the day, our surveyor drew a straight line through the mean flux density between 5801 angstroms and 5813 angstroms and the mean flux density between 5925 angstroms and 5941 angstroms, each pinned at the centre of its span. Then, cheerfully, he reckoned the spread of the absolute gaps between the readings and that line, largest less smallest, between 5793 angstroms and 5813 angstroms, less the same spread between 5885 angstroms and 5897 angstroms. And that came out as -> 2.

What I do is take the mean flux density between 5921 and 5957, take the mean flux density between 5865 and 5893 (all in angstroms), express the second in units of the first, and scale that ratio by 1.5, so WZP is 1.59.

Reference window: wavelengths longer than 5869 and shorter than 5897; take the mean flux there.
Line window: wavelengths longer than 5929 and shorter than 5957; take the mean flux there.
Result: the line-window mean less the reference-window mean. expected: -0.8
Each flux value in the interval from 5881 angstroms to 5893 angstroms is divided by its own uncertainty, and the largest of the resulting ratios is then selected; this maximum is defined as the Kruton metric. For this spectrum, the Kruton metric 6.8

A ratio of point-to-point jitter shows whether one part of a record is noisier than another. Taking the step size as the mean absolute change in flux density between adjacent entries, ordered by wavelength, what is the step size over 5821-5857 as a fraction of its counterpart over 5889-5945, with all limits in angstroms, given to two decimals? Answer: 0.61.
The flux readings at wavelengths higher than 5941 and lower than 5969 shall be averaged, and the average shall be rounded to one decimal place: 22.0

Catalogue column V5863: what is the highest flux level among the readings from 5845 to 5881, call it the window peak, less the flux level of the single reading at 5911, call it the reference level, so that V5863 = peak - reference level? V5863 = 5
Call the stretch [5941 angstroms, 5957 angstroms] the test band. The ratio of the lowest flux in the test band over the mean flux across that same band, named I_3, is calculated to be 0.936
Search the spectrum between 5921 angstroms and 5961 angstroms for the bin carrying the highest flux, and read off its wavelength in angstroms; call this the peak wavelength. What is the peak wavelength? 5951 angstroms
